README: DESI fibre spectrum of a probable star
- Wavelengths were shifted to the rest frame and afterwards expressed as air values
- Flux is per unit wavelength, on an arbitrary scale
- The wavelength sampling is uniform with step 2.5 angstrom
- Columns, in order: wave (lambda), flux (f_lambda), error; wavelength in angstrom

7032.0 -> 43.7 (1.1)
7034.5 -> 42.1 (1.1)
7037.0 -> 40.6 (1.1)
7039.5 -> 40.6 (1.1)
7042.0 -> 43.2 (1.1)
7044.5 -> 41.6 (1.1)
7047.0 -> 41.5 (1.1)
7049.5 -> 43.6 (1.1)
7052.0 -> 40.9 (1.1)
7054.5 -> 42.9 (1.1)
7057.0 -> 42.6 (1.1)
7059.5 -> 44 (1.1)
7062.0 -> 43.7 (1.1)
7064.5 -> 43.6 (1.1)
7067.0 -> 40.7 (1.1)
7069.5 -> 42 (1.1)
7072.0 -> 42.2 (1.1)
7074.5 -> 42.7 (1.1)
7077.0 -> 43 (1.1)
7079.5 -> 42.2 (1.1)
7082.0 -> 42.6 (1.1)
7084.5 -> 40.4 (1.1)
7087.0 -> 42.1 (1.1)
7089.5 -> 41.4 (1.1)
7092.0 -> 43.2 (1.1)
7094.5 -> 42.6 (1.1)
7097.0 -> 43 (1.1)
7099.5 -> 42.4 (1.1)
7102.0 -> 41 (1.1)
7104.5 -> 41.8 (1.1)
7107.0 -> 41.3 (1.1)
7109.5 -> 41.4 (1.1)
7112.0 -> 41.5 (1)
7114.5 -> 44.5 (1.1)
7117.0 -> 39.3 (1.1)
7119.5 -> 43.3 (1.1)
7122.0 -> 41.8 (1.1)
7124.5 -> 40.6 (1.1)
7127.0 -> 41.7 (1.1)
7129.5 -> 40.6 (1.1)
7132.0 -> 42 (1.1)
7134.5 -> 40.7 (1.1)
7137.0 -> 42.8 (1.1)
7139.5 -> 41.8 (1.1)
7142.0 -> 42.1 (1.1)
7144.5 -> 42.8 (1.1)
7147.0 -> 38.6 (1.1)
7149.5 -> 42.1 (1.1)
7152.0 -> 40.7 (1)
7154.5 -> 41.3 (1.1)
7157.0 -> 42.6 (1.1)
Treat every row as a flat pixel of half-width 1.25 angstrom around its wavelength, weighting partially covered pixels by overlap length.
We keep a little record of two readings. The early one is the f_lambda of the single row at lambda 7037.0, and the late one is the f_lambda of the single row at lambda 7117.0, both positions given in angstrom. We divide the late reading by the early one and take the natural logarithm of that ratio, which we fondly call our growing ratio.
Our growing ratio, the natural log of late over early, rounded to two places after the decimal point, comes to -0.03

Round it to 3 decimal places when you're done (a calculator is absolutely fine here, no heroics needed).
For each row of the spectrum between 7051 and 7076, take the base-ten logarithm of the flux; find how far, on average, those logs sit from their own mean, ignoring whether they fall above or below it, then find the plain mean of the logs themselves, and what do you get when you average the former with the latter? 0.819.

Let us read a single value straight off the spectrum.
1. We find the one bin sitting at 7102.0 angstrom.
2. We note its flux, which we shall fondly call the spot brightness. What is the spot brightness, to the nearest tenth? 41.0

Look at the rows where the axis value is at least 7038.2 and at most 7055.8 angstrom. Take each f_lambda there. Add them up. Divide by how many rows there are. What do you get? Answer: 42.0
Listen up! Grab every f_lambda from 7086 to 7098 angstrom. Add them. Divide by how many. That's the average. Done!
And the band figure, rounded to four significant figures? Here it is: 42.46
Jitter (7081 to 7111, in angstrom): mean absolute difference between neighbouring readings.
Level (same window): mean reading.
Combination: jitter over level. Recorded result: 0.023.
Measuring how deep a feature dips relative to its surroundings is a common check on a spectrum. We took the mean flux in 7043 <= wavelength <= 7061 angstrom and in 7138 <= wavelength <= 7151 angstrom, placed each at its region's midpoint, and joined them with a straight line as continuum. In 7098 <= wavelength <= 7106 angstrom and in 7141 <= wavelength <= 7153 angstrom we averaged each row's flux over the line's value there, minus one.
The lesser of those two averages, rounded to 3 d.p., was -0.005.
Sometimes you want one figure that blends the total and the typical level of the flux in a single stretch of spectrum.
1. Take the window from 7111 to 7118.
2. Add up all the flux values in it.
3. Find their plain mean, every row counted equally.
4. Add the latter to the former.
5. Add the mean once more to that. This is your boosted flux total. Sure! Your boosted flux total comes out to 209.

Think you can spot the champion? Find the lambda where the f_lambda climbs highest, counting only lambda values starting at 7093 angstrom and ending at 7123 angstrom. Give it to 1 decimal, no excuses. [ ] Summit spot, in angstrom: 7114.5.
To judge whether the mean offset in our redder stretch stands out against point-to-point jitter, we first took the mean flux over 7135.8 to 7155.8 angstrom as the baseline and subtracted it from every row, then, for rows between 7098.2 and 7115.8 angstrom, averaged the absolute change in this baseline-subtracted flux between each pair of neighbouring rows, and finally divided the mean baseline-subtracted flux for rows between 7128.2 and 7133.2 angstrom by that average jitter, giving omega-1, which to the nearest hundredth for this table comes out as -0.23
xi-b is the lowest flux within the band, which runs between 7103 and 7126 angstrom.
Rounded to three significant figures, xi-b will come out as 39.3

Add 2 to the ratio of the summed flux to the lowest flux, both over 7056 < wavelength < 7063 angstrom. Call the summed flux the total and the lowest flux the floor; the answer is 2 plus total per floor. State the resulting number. 5.06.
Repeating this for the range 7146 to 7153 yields 5.15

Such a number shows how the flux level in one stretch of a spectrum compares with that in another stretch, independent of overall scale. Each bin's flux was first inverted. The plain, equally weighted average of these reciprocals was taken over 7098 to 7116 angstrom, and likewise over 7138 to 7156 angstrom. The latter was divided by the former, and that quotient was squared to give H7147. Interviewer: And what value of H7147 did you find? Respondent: 1.03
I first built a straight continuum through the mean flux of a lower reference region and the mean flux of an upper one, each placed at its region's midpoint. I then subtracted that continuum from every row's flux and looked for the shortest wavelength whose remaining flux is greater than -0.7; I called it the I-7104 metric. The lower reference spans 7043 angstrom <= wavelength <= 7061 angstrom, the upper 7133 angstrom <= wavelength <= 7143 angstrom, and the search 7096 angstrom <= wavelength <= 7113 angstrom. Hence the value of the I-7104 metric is 7097.0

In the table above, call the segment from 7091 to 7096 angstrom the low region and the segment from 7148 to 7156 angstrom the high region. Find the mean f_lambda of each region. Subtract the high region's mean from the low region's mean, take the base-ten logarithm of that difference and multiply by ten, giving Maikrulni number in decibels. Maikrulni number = 2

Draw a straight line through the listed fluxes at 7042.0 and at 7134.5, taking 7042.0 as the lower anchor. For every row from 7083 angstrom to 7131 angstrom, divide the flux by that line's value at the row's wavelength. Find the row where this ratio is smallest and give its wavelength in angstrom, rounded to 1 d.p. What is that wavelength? 7117.0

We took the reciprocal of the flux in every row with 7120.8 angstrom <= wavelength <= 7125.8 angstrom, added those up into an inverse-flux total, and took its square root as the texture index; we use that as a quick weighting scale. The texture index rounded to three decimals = 0.220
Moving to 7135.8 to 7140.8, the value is 0.217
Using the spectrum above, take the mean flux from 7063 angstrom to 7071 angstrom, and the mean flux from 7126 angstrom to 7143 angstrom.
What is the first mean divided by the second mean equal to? 1.01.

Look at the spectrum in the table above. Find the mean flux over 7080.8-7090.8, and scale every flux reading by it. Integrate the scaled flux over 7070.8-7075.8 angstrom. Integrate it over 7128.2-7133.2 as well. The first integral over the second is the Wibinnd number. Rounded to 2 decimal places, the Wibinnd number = 1.03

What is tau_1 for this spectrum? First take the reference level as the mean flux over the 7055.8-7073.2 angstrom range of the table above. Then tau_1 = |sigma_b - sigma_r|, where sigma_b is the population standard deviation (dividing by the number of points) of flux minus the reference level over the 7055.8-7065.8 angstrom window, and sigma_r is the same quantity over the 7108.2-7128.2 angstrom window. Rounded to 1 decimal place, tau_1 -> 1.0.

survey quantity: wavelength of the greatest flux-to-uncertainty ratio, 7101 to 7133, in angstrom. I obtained 7112.0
